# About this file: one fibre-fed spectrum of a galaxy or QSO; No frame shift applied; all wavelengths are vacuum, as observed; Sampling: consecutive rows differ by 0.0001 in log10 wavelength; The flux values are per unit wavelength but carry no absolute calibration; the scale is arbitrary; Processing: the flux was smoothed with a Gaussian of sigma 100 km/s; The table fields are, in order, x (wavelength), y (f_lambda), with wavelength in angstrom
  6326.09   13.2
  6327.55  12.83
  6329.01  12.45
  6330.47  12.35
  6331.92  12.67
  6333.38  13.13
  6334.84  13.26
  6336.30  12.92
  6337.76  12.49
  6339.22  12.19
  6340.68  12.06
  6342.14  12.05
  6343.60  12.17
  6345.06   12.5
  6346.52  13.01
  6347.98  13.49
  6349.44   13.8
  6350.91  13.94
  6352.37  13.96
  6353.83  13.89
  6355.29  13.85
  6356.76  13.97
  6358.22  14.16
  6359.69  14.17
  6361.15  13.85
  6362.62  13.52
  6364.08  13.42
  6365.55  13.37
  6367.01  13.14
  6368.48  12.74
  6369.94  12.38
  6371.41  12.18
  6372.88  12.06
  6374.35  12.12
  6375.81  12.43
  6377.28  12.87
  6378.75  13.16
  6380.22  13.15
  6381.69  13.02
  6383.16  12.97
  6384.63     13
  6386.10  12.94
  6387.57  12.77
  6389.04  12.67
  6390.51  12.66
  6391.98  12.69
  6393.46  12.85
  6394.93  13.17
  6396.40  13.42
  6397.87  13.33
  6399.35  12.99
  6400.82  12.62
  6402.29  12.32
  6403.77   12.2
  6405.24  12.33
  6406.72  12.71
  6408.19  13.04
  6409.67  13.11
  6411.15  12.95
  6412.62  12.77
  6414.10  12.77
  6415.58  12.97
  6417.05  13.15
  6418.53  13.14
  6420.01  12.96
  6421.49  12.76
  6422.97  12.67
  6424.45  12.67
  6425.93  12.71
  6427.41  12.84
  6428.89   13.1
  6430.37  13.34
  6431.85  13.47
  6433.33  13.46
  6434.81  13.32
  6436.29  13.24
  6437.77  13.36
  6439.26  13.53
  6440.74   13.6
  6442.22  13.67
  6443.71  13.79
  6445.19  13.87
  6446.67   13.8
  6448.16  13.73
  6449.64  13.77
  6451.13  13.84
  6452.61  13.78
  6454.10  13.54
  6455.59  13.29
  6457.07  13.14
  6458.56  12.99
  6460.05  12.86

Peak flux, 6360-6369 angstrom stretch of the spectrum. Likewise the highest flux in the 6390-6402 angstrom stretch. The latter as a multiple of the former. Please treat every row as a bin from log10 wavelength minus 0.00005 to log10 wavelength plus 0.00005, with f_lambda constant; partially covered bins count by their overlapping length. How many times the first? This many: 0.969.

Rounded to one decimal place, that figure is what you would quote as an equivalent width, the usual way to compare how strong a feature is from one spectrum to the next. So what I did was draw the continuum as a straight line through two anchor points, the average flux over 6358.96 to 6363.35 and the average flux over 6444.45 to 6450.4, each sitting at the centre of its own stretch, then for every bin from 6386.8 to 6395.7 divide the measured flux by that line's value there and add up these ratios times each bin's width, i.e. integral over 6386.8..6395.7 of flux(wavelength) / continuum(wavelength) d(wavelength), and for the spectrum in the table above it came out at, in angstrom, 8.2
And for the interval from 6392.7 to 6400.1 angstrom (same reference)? 7.0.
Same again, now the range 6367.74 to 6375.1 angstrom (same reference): 6.5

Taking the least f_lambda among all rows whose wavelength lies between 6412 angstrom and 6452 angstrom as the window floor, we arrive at 12.67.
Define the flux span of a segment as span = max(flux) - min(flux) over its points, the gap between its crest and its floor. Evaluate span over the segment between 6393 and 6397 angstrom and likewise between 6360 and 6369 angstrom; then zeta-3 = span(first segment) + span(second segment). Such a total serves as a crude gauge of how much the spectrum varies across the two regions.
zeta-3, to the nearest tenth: 1.7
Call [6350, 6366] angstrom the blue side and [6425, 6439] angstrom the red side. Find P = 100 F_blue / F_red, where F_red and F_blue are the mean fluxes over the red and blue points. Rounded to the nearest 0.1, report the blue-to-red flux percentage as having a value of 104.7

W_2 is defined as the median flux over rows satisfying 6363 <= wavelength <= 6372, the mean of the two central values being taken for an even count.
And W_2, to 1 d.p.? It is 12.9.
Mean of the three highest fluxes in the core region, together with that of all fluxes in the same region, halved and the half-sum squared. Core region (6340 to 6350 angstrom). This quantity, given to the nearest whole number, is 171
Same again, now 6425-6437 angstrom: 177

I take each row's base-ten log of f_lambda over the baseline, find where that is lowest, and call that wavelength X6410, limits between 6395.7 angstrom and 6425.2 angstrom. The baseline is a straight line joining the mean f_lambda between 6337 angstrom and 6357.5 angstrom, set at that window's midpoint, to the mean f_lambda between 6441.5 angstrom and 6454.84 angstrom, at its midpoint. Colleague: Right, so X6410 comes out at 6403.77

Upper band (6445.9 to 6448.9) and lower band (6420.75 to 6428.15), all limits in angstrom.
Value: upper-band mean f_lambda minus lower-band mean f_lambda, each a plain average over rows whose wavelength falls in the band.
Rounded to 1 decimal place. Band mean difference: 1.0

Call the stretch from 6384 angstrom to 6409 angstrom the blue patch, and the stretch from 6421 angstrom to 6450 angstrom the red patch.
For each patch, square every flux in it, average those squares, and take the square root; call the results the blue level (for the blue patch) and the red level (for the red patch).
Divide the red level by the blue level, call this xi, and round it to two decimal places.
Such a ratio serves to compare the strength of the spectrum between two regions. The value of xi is 1.04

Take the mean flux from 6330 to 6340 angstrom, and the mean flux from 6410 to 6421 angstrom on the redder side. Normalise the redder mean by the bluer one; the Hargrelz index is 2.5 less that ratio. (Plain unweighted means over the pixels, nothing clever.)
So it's 1.48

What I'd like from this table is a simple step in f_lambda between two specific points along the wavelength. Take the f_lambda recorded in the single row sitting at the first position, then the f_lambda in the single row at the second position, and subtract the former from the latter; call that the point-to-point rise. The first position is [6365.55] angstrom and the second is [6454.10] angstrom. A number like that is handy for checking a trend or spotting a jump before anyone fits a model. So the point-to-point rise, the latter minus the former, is 0.17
